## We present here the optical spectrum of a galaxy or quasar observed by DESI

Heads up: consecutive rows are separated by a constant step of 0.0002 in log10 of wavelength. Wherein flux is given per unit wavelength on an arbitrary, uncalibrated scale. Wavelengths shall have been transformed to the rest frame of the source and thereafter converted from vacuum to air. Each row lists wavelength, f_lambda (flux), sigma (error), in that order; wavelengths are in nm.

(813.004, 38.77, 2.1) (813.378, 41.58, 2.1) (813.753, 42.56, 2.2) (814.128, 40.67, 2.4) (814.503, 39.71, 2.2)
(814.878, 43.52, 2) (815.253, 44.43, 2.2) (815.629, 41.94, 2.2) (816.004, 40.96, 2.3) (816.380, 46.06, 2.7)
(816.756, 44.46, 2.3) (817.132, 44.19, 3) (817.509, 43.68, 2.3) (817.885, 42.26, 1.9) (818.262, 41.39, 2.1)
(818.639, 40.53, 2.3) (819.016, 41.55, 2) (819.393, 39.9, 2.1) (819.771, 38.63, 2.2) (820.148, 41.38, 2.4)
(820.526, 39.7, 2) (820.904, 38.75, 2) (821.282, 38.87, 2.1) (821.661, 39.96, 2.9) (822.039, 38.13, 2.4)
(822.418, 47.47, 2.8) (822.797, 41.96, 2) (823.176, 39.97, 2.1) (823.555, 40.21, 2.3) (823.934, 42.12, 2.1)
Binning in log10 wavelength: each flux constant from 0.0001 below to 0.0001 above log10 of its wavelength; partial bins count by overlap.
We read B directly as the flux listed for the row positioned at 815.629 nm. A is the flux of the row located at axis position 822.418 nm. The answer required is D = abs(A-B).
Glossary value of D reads 5.5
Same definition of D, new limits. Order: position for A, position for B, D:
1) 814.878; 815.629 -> 1.6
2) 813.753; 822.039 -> 4.4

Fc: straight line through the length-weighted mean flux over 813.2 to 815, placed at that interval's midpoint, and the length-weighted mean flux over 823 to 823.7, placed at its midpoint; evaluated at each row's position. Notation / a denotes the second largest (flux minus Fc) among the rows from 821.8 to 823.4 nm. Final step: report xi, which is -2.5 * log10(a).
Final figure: -0.6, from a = 1.8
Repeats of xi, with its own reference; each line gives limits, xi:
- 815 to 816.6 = -1.2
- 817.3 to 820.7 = -0.3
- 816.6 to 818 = -1.2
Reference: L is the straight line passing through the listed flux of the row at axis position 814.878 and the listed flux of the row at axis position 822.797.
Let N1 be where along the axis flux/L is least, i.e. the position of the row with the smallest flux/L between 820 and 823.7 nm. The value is 822.039 nm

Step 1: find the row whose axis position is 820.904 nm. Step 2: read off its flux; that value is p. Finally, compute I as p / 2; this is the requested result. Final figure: 19.4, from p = 38.75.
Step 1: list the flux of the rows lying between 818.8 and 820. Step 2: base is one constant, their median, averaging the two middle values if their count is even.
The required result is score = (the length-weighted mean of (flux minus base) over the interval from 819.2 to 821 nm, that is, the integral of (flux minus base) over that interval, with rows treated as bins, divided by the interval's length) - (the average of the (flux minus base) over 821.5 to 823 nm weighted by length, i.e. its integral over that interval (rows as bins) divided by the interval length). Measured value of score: -2.2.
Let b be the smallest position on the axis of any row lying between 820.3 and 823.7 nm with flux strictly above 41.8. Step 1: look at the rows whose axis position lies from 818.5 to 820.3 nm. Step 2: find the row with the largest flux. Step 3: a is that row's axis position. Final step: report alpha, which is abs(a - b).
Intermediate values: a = 819.016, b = 822.418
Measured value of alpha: 3.40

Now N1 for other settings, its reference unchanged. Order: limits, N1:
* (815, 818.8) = 816.004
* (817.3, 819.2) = 818.639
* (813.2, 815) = 814.503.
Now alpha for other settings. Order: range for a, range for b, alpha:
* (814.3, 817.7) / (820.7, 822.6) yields 6.04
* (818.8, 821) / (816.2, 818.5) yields 2.64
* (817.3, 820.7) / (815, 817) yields 2.26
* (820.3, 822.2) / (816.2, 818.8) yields 5.28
